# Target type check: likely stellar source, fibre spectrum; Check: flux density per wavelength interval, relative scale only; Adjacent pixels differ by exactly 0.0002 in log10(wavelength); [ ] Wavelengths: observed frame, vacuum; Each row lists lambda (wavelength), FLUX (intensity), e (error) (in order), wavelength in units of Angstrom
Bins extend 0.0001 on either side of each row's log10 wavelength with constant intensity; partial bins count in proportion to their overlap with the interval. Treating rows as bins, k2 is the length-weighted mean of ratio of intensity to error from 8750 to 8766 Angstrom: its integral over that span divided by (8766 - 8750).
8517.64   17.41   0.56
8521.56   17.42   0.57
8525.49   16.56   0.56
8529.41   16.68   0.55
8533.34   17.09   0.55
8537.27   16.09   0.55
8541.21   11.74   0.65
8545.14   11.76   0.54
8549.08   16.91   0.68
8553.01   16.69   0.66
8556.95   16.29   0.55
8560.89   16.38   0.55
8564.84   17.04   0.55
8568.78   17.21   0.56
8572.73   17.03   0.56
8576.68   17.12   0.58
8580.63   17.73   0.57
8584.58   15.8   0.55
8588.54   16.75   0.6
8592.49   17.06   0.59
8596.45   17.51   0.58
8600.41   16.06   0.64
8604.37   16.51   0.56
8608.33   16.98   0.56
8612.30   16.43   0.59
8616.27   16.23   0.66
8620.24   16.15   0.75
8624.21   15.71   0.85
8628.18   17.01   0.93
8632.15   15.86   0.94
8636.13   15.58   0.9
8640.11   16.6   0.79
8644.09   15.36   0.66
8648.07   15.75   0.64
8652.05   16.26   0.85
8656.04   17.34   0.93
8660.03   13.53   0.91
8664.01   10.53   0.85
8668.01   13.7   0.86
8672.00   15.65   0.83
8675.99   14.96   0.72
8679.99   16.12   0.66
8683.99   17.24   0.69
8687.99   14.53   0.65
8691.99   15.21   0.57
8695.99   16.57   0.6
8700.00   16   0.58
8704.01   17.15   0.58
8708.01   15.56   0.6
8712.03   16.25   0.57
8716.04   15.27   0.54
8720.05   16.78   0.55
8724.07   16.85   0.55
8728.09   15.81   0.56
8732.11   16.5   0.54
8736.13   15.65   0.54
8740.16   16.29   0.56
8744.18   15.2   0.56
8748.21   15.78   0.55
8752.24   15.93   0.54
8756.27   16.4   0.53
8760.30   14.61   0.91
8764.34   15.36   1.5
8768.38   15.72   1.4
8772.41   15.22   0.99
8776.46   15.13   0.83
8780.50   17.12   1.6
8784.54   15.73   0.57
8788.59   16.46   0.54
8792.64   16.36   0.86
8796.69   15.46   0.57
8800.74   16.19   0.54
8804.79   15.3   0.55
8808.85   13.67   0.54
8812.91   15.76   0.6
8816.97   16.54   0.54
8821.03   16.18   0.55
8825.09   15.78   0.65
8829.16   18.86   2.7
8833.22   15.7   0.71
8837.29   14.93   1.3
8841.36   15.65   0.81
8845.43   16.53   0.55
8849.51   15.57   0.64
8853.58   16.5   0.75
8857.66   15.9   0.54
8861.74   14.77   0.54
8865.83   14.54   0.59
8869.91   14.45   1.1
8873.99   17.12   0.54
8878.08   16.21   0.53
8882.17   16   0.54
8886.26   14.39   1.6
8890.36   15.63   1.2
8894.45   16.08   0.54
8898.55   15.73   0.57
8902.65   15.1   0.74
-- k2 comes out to 22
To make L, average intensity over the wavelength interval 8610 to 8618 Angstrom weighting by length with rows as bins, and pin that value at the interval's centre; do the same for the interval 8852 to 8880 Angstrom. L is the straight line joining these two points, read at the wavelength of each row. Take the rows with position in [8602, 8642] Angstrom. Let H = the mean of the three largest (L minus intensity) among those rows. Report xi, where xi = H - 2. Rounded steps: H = 0.58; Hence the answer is -1.42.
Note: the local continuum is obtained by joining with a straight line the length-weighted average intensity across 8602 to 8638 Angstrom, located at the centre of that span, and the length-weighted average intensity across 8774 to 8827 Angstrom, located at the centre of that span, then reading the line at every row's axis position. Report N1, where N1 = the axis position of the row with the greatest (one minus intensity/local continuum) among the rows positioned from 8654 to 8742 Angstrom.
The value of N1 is 8664.01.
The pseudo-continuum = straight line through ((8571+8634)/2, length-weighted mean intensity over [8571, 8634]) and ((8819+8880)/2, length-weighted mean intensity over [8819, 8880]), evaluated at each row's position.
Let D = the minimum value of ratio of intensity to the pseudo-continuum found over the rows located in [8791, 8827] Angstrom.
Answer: 0.85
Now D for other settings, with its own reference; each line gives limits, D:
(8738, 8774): 0.90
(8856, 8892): 0.91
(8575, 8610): 0.95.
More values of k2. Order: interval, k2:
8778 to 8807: 25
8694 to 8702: 28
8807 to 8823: 28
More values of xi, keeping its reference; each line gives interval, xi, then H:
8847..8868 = -1.32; 0.68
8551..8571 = -1.95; 0.05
